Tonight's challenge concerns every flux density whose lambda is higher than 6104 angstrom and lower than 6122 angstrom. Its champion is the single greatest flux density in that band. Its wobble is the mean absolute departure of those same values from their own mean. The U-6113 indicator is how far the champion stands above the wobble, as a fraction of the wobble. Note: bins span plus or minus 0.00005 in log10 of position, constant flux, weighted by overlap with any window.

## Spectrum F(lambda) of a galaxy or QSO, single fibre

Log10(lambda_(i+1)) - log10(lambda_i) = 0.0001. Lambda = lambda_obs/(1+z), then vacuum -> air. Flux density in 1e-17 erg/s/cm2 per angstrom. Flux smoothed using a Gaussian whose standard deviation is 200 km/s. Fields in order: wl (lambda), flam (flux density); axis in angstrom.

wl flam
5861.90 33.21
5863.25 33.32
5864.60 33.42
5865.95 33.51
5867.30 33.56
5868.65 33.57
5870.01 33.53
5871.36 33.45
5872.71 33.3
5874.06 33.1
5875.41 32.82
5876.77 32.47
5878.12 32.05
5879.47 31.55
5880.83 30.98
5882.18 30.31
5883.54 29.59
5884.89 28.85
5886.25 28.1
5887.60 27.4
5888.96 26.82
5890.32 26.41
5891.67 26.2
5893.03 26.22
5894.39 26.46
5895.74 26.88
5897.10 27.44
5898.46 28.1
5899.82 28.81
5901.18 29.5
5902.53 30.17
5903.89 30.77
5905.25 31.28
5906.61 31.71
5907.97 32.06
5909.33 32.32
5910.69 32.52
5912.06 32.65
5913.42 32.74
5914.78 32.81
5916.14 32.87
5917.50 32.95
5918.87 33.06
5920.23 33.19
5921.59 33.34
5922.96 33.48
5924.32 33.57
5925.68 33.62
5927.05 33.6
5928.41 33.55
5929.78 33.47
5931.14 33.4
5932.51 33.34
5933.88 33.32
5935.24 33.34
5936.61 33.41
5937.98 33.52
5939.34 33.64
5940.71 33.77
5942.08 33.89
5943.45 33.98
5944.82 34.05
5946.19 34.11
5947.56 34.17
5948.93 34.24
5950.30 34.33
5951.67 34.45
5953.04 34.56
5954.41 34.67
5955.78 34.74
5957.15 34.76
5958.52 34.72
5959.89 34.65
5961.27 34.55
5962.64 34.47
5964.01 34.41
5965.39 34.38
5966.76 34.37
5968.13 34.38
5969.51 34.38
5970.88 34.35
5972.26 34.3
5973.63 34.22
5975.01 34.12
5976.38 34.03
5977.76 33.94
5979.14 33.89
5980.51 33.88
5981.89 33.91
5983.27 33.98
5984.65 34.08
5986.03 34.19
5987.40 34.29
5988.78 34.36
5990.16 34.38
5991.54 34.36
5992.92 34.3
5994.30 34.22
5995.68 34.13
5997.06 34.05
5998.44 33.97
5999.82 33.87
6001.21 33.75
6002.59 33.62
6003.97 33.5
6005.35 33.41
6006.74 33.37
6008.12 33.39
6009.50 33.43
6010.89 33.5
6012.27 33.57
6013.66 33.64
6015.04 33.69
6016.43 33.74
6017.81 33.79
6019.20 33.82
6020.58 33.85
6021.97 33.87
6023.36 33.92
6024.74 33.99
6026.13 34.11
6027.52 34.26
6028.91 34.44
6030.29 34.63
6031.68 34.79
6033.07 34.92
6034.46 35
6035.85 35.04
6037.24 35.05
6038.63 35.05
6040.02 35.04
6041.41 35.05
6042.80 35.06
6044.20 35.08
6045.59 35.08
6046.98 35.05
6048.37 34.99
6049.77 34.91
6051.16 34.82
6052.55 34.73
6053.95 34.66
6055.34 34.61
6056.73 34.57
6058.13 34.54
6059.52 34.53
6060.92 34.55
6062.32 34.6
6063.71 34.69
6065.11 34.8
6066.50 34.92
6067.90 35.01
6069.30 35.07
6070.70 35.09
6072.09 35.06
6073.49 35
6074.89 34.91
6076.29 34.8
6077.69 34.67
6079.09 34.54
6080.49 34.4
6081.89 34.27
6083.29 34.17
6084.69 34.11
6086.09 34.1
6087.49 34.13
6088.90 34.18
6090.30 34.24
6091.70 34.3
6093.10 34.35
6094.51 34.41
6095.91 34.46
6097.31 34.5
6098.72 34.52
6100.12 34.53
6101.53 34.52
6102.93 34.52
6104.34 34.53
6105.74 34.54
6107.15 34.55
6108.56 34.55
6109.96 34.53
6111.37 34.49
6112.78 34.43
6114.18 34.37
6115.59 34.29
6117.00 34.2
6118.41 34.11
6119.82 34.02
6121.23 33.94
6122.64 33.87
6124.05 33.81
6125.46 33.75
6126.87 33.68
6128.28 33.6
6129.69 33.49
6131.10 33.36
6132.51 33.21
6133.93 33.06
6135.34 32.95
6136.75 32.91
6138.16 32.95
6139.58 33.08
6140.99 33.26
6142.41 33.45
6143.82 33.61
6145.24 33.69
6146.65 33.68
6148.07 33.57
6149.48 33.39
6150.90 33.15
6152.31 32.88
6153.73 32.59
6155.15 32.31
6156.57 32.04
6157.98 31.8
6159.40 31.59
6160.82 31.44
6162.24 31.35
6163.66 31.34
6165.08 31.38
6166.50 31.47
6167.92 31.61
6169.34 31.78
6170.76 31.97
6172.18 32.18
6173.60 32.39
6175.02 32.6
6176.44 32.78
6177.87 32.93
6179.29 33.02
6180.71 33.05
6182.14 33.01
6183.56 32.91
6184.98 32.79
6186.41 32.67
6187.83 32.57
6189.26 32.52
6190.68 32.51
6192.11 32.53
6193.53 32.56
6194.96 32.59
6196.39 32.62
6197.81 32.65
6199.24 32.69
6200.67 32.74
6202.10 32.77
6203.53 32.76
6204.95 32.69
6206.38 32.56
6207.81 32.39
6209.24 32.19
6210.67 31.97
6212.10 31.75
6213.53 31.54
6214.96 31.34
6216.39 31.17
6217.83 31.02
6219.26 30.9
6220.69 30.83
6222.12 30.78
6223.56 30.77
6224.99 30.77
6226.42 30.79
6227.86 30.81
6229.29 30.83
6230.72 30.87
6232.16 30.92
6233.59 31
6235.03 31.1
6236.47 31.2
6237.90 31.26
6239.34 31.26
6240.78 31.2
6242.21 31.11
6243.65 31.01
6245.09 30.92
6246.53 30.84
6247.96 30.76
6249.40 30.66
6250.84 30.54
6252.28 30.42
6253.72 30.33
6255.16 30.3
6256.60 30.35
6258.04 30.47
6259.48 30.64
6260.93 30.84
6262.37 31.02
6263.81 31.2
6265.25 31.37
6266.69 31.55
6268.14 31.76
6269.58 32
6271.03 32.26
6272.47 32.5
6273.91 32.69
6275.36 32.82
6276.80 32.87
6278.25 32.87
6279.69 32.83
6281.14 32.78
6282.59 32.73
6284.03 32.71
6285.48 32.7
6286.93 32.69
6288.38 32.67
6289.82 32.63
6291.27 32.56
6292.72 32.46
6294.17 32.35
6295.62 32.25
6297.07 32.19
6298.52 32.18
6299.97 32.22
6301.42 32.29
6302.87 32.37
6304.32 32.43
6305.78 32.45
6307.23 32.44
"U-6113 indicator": 188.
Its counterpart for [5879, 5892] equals 18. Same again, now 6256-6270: 69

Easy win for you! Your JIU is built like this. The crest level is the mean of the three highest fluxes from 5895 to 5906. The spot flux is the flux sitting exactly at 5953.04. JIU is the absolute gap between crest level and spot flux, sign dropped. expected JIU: 3.8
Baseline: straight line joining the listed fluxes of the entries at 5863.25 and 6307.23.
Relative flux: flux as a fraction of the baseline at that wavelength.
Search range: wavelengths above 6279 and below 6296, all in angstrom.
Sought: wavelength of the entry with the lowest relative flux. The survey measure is 6295.62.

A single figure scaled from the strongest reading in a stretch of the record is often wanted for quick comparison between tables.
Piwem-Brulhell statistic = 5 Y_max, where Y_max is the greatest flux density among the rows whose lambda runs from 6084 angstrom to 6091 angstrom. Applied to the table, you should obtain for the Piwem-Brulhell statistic 171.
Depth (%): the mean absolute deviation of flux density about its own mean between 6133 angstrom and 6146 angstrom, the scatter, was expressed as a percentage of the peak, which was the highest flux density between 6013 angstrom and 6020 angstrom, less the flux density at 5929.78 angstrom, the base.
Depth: 72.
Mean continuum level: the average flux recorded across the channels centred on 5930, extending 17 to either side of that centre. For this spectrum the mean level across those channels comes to 33.4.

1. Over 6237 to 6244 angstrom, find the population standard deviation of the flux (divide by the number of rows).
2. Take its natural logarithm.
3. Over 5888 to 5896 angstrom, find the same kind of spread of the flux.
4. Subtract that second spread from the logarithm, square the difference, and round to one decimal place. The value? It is 6.8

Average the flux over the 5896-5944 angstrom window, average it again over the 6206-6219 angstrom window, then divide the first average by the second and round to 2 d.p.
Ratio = 1.02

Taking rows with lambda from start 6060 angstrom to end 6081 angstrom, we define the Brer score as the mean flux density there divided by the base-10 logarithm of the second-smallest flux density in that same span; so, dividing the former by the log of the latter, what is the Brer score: 22.6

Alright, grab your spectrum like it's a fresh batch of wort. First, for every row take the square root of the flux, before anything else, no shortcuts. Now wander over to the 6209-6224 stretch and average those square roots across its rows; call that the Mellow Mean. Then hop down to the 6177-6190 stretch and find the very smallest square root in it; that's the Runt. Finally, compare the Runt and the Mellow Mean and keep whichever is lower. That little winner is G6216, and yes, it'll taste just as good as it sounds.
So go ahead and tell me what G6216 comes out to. 5.59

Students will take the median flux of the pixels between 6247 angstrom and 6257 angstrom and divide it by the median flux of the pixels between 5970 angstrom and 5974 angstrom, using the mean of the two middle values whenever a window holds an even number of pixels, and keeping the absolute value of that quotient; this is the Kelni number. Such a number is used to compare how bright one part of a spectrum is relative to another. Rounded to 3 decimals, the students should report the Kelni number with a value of 0.887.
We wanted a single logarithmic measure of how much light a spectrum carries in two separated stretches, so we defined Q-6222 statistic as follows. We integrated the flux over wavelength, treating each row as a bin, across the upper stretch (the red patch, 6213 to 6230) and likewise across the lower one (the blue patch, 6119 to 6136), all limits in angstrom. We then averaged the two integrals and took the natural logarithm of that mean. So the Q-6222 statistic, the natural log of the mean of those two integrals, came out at 6.31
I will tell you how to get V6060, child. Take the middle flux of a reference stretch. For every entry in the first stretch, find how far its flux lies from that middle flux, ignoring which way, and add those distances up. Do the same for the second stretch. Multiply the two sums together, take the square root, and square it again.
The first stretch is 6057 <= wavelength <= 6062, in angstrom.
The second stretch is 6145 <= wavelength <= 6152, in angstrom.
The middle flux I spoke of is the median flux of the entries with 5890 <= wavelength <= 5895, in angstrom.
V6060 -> 886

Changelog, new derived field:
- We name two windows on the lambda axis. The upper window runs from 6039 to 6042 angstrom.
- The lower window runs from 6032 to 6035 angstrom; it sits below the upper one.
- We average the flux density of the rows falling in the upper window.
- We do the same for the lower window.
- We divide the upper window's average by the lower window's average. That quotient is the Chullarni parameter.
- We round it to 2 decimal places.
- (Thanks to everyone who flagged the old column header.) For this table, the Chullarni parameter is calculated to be 1.00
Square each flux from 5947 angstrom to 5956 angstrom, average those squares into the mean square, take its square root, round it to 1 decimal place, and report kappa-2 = 34.5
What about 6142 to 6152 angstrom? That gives 33.5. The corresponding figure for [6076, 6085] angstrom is 34.4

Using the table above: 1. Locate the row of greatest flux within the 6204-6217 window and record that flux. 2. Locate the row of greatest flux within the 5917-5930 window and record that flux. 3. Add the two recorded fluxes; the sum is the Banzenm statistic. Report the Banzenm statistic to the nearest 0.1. 66.3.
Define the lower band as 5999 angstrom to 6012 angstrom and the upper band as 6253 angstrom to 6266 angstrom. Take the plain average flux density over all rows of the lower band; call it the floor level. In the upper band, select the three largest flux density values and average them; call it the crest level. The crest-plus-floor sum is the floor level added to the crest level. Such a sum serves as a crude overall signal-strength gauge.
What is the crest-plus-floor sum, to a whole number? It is 65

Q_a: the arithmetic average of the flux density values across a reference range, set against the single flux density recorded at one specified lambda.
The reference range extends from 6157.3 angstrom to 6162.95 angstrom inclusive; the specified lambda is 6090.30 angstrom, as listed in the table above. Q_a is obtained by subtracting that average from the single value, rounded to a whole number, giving 3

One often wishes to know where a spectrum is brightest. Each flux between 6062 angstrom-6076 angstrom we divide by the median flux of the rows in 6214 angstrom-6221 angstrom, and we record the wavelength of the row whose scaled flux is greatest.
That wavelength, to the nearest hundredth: 6070.70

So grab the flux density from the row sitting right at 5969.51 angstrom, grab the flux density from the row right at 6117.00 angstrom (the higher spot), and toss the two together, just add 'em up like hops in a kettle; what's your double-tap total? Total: 68.6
